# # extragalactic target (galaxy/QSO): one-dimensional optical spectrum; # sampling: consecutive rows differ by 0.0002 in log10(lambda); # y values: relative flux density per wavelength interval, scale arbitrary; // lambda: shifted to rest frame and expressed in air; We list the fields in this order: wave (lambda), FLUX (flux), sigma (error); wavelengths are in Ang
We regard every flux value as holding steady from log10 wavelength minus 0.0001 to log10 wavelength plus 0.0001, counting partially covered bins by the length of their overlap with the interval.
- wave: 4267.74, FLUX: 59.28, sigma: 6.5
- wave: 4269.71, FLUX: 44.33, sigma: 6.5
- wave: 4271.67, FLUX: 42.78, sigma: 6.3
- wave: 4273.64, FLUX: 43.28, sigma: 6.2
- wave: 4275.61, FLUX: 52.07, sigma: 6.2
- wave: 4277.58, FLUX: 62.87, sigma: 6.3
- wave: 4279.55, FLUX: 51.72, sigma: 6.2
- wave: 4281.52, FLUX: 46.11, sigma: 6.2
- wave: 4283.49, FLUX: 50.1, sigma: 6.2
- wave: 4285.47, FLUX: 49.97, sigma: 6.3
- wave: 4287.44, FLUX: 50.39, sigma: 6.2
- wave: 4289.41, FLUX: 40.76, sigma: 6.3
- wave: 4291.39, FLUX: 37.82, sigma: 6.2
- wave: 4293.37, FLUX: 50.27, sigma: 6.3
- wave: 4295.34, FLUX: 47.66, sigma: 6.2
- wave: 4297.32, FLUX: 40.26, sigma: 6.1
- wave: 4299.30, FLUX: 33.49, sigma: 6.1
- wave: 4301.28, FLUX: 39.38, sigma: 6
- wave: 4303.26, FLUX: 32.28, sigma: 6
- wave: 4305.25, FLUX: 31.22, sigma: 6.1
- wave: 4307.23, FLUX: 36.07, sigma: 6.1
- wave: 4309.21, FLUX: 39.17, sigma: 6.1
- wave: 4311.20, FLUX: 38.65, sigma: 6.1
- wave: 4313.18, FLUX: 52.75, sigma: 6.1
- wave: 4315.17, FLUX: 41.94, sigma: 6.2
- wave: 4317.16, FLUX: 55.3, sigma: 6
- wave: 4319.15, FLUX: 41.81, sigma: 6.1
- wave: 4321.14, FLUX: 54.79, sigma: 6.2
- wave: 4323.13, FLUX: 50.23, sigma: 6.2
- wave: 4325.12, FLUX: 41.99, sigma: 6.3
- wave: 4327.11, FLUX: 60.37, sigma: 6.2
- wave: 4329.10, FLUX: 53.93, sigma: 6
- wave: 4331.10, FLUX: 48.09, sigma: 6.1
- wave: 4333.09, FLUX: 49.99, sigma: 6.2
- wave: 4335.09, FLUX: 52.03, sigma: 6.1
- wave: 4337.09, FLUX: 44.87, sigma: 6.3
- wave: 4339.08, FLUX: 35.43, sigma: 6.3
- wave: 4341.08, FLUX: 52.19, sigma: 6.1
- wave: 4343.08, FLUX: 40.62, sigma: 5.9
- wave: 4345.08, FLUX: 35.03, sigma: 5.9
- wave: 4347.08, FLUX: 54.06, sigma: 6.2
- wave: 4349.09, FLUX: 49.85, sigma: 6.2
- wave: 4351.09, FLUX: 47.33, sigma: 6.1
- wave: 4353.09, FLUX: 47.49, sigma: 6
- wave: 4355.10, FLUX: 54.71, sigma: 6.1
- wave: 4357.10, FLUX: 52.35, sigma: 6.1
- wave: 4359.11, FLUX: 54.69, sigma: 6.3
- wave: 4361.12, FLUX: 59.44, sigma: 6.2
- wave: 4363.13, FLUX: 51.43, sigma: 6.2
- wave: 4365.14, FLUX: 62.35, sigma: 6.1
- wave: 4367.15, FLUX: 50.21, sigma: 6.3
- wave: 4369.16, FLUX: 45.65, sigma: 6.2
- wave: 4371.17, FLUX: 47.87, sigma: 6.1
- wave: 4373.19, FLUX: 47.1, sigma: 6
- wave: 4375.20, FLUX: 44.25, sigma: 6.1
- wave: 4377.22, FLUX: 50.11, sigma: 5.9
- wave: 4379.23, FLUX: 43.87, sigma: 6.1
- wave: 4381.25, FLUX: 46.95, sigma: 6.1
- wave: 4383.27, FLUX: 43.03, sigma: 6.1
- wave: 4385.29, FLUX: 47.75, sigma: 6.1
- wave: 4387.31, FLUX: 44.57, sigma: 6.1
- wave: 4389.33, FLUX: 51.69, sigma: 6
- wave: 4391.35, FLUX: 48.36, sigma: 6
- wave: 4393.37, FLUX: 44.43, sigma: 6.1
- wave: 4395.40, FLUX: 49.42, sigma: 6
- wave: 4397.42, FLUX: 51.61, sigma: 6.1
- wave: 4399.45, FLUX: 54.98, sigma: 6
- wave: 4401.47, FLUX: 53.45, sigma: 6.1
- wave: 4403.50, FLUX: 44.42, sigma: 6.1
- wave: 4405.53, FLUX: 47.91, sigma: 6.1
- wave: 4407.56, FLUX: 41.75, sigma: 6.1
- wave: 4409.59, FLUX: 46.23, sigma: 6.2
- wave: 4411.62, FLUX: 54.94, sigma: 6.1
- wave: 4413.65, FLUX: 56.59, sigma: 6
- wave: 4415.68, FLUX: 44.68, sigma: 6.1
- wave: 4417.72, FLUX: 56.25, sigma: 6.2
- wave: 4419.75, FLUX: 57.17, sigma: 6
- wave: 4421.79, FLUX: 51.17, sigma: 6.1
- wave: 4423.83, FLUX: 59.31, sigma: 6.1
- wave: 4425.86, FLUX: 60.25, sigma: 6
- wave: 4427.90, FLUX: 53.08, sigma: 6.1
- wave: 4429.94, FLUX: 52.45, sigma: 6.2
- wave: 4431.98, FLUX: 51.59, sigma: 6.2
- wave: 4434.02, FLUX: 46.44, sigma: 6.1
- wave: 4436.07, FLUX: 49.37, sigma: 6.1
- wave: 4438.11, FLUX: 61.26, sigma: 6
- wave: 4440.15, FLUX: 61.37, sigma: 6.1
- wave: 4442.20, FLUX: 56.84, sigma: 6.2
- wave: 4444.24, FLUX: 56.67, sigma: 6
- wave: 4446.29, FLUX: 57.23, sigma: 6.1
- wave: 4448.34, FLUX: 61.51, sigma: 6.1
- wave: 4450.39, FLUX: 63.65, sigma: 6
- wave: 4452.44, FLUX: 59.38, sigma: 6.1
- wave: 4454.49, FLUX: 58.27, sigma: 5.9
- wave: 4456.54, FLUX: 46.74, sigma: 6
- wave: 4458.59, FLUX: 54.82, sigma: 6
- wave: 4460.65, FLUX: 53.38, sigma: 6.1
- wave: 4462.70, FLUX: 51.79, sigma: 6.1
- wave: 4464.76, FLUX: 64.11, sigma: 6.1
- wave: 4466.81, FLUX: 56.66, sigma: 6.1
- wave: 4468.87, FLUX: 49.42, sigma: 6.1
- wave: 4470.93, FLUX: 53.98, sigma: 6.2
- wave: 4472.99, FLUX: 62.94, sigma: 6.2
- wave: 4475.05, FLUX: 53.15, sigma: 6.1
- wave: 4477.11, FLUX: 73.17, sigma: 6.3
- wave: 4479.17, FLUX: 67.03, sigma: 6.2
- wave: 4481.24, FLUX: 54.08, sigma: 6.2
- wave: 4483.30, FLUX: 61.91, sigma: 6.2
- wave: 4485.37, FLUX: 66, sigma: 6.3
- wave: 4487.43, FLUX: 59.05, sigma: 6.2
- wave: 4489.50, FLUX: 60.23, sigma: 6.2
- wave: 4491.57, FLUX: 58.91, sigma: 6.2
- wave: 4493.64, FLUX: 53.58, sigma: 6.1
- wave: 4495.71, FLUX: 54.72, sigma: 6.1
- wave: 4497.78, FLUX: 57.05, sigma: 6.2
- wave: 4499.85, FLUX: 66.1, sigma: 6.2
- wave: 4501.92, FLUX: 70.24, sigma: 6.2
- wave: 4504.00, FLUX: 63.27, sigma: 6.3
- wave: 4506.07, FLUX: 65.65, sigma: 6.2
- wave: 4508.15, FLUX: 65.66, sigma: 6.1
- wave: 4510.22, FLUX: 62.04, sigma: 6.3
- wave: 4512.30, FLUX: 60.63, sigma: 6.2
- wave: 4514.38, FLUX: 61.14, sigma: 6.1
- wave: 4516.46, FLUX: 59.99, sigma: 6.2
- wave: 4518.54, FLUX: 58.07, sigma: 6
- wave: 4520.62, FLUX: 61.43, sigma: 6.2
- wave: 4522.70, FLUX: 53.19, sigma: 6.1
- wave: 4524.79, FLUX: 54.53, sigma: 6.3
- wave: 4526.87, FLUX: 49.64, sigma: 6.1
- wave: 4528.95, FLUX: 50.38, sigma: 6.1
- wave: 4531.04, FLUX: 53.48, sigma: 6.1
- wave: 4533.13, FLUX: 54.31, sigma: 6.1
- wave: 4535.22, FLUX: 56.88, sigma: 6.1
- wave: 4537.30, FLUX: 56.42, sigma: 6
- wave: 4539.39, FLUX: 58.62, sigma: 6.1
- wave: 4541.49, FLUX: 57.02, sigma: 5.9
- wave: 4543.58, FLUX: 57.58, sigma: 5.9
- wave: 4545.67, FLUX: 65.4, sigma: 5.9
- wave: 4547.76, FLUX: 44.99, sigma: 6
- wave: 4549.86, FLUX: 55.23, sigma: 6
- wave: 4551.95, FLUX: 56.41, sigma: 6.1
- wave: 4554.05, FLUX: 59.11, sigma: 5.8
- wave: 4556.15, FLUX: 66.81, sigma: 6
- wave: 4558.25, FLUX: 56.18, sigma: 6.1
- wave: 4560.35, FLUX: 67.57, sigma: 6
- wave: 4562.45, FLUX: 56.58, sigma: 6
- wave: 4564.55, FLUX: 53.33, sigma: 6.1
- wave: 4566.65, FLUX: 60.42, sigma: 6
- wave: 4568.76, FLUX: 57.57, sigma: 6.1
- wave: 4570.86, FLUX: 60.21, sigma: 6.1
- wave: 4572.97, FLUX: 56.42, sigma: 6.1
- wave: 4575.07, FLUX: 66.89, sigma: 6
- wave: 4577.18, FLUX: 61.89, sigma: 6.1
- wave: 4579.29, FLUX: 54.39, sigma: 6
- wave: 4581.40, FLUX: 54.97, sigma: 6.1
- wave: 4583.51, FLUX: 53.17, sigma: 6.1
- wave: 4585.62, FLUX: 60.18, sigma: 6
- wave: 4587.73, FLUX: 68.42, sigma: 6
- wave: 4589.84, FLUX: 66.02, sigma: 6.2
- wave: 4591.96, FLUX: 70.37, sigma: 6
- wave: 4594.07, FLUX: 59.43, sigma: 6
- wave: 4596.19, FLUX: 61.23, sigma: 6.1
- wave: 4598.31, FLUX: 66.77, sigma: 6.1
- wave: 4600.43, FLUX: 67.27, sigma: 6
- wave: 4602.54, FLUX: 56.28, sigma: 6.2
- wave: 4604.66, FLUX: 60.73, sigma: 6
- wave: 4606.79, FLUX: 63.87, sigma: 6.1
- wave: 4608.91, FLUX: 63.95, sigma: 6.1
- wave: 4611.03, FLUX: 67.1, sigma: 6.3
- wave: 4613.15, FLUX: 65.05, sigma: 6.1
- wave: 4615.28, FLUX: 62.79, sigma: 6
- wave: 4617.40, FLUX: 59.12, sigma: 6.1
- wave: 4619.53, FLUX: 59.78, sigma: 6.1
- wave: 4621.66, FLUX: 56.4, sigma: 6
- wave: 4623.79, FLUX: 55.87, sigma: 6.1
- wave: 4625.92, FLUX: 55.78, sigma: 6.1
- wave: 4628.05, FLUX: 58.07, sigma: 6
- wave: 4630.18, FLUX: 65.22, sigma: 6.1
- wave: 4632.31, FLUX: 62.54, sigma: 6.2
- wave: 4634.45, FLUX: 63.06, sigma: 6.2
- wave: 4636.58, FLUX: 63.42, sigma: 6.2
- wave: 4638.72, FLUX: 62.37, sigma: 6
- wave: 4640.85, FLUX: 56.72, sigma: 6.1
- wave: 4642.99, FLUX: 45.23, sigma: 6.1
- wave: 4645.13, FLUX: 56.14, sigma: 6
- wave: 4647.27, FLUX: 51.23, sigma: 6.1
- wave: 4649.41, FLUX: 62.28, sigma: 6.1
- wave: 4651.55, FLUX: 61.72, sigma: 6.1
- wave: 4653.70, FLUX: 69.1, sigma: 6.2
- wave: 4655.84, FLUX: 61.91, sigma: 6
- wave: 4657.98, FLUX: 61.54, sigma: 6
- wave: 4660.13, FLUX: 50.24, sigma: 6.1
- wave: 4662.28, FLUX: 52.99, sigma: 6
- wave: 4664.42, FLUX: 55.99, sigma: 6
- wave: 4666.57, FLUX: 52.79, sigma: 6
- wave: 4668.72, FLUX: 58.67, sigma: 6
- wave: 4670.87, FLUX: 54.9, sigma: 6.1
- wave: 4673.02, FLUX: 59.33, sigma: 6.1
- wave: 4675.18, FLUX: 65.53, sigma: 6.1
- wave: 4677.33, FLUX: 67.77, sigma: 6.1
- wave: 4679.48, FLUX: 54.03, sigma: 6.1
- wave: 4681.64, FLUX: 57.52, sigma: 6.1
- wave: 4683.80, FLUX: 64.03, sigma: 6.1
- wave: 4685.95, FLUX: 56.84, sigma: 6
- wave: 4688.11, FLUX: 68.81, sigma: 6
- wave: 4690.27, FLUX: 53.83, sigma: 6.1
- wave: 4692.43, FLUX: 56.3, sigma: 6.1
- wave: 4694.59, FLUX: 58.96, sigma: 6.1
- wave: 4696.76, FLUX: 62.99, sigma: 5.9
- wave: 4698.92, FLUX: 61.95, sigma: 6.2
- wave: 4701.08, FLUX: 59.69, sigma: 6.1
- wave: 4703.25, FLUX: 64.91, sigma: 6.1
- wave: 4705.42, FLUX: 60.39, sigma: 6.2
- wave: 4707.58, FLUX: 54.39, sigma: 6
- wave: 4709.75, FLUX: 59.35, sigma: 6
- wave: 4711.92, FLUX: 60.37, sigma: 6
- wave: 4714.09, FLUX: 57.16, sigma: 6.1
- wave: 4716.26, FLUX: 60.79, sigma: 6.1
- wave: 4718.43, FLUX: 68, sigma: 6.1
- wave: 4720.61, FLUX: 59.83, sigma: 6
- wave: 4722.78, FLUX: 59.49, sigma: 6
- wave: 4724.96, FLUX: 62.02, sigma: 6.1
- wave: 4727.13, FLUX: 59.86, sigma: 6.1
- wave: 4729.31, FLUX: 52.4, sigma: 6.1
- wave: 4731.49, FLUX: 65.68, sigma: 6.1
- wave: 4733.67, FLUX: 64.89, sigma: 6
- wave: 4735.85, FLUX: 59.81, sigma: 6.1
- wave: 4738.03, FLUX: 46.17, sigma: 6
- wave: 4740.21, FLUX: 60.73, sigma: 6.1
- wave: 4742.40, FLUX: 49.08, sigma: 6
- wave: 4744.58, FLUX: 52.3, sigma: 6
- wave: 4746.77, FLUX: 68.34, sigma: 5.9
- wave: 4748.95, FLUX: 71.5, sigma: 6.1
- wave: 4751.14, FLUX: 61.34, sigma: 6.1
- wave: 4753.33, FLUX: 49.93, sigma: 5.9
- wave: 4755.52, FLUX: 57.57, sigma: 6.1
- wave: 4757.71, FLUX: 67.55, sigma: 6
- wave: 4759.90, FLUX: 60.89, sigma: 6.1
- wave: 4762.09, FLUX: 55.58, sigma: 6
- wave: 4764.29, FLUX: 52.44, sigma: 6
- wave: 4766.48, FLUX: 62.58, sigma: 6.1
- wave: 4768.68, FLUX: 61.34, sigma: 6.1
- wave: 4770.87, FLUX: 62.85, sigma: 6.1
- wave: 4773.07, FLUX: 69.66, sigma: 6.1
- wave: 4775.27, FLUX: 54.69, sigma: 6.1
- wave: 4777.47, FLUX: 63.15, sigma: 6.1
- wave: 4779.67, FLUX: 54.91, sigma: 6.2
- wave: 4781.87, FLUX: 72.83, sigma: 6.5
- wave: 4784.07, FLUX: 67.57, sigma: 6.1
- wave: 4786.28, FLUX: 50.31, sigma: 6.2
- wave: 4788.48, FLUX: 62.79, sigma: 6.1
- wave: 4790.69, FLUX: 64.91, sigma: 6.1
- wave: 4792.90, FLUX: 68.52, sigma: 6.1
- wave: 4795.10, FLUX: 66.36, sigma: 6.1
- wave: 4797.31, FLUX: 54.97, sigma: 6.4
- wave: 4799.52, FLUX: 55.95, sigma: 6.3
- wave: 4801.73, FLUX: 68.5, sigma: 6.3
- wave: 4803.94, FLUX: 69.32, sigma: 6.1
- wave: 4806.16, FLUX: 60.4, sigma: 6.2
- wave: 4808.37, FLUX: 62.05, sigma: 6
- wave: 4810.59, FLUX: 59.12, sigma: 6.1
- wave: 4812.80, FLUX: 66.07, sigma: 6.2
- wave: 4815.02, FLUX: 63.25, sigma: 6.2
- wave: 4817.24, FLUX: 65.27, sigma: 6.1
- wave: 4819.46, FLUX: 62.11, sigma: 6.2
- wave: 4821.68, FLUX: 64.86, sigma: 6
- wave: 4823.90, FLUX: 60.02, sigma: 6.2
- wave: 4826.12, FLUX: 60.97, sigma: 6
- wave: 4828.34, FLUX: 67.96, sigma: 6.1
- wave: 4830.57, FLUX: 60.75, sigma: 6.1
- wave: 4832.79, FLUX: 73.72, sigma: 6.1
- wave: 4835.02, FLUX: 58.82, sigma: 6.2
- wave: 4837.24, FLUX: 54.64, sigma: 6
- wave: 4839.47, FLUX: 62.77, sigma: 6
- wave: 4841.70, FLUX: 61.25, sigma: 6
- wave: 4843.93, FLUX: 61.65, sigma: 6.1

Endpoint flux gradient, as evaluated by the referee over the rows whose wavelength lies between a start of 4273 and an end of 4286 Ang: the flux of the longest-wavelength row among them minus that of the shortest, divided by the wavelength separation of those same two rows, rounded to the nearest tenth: 0.6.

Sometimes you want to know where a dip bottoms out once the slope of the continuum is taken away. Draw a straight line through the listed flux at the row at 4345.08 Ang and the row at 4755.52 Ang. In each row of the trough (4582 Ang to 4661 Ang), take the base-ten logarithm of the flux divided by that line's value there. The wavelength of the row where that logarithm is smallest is 4642.99 Ang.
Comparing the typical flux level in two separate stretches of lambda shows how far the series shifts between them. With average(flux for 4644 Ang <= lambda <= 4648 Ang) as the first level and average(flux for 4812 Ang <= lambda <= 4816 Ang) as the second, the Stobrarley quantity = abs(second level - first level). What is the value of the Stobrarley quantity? 11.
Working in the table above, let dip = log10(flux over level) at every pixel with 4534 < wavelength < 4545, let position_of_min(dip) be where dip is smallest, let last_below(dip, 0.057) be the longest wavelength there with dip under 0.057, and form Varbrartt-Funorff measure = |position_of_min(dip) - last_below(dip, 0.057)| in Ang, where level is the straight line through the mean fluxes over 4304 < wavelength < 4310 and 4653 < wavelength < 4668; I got 4.2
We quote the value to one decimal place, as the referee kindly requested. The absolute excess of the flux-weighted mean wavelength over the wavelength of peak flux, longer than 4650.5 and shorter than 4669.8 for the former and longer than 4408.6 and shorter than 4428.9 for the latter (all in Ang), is 233.9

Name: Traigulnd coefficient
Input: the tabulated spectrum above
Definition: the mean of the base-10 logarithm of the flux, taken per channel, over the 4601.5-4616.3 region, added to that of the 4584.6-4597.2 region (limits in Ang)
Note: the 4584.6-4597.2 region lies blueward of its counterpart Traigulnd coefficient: 3.60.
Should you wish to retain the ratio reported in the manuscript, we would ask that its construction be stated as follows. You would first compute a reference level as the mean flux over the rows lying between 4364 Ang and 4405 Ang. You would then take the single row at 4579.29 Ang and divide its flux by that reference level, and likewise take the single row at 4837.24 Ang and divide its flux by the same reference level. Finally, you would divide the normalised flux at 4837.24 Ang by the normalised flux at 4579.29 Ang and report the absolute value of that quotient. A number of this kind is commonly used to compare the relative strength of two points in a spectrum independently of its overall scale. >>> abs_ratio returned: 1.00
